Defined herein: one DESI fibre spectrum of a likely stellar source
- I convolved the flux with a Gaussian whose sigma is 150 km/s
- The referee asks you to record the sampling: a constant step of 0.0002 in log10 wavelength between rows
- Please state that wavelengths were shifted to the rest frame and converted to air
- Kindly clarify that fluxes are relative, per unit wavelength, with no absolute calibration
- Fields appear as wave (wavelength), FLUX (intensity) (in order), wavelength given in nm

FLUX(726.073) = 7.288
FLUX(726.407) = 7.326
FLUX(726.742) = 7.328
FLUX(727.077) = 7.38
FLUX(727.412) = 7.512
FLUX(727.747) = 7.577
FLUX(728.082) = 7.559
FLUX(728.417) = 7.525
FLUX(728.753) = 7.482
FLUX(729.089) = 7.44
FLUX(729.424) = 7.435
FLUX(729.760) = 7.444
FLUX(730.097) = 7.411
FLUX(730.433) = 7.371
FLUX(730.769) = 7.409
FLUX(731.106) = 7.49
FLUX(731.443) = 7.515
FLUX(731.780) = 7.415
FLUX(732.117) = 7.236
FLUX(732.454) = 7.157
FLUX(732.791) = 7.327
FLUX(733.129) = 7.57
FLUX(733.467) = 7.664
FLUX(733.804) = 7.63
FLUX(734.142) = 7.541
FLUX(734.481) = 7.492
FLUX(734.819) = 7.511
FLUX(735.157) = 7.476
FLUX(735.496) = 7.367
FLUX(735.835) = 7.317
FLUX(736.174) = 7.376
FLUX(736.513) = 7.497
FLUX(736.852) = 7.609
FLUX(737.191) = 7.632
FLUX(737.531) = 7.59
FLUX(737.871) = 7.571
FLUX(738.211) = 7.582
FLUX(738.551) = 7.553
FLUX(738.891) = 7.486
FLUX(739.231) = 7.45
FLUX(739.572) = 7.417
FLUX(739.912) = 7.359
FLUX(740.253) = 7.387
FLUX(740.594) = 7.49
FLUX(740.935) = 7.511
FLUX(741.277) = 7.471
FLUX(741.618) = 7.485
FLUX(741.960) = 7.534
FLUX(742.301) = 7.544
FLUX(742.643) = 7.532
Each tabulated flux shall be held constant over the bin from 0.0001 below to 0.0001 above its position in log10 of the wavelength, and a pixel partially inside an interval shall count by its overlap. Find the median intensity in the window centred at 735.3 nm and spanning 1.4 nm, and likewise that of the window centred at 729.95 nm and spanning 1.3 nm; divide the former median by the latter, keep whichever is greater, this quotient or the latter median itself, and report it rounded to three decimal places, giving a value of 7.423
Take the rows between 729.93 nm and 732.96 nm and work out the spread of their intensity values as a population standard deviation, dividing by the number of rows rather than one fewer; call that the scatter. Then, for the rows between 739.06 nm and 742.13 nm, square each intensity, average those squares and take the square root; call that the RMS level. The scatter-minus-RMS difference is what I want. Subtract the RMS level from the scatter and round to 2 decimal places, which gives -7.35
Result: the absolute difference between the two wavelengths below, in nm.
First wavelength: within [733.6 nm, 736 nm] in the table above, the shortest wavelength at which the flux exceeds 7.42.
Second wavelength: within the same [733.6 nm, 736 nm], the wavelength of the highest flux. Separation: 0.00 nm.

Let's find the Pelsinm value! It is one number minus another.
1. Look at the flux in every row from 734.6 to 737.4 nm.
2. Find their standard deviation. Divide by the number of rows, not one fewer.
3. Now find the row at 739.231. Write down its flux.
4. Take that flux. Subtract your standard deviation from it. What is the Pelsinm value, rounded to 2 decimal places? 7.34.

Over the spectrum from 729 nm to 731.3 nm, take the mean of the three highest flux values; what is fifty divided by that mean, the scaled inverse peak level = 6.70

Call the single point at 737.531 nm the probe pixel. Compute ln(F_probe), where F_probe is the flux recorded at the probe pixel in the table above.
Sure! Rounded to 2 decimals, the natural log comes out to 2.03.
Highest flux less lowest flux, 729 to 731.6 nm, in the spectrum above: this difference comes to 0.14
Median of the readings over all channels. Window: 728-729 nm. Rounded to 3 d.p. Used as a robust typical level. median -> 7.525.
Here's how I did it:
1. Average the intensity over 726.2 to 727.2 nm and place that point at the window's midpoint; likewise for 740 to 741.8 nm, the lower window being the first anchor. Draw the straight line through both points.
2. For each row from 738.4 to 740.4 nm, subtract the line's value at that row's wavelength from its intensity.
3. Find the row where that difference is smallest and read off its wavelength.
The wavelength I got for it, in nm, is 739.912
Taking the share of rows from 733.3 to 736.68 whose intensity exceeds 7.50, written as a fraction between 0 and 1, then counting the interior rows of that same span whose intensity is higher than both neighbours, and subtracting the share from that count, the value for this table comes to 0.60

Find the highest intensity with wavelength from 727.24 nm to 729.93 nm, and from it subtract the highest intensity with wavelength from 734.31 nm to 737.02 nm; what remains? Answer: -0.03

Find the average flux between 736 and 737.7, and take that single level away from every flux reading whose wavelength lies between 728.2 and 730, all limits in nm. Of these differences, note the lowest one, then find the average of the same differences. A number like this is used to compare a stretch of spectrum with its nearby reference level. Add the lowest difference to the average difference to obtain -0.18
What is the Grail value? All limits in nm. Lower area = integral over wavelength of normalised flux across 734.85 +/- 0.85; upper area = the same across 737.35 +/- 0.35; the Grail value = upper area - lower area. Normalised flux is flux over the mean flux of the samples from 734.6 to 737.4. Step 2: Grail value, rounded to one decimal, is -1.0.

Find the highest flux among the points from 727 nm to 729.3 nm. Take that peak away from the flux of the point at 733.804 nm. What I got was 0.05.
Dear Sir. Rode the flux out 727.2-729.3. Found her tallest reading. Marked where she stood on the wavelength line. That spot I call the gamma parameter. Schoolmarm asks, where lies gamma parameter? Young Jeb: 727.747 nm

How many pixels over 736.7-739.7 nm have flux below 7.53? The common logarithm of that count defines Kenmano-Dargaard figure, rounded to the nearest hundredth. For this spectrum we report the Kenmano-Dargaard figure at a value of 0.48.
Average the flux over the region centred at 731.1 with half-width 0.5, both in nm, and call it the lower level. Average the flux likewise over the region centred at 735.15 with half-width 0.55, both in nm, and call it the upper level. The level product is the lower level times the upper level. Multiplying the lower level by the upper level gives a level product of 55.7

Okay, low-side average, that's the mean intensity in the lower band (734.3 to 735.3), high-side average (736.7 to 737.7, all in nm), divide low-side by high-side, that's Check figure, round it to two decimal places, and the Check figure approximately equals 0.98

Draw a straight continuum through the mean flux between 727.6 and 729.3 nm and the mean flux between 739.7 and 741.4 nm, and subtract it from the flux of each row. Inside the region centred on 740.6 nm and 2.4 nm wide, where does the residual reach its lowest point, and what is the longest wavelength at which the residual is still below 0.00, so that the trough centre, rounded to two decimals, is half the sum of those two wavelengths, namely 740.08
